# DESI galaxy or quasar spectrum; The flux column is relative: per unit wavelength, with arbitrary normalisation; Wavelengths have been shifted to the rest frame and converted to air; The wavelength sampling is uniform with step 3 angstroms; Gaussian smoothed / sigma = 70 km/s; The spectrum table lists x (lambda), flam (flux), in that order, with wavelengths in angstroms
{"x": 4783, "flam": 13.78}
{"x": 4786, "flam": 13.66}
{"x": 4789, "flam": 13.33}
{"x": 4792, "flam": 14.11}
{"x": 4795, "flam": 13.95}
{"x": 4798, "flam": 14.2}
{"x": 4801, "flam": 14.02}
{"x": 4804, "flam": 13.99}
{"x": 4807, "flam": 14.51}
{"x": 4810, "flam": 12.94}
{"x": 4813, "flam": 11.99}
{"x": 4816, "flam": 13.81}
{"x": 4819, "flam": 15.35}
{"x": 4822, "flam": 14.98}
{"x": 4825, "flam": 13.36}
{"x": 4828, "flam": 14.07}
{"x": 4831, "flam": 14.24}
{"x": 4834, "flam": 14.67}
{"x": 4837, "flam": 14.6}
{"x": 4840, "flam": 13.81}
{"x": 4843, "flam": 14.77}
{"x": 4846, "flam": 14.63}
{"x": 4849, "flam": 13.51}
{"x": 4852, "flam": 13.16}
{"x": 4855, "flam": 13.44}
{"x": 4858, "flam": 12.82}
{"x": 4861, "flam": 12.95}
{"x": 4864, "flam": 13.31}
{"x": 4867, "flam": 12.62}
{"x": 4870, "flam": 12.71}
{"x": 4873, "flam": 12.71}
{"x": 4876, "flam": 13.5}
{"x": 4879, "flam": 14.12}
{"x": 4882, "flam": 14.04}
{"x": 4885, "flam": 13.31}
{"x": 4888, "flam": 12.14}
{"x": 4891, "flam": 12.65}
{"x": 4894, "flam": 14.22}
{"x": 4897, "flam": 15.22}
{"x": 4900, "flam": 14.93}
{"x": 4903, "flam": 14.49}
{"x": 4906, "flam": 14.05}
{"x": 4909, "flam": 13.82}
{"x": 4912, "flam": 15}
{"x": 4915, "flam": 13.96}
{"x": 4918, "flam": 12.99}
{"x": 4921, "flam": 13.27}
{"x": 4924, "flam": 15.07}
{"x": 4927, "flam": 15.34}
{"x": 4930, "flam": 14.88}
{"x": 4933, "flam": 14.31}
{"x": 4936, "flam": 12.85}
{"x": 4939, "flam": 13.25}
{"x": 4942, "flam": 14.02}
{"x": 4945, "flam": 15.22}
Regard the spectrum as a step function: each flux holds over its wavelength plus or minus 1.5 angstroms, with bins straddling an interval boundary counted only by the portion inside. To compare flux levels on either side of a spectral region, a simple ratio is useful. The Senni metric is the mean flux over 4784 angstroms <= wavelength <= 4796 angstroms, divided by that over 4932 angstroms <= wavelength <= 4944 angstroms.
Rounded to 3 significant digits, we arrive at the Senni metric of 1.01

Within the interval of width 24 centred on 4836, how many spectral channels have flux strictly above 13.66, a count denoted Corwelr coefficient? 7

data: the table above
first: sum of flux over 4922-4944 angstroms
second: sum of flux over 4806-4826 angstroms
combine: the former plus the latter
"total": 197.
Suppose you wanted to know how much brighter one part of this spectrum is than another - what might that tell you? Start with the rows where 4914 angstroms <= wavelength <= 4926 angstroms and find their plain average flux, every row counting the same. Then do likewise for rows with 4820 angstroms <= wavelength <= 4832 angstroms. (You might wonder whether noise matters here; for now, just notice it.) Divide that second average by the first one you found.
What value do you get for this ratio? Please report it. 1.02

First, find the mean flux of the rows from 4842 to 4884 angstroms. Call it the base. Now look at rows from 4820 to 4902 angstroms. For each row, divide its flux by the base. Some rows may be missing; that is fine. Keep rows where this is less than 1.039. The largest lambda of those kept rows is 4891 angstroms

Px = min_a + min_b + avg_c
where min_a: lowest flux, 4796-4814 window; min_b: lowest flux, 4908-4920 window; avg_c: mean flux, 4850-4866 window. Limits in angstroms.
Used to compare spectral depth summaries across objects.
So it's 38.1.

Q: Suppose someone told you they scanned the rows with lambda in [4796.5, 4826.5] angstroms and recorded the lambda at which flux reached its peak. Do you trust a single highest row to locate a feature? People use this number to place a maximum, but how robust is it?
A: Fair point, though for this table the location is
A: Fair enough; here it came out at 4819 angstroms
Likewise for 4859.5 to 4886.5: 4879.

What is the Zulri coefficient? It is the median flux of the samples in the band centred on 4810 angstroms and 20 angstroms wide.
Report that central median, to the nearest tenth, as 14.0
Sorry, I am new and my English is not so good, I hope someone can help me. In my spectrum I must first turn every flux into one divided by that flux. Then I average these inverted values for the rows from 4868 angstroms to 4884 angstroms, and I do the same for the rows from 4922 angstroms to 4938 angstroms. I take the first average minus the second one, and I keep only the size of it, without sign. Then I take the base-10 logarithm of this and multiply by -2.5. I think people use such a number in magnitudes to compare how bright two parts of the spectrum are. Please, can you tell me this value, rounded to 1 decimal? 5.7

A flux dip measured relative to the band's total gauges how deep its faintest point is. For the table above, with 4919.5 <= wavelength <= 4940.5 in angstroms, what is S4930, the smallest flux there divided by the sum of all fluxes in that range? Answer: 0.130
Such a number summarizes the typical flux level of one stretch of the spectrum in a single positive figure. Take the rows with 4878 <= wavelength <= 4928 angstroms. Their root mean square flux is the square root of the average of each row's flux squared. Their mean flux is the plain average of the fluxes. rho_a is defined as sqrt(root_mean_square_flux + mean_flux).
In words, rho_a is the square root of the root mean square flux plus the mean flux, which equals 5.30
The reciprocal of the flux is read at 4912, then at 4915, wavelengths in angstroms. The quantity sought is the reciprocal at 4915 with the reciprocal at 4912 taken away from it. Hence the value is 0.0050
